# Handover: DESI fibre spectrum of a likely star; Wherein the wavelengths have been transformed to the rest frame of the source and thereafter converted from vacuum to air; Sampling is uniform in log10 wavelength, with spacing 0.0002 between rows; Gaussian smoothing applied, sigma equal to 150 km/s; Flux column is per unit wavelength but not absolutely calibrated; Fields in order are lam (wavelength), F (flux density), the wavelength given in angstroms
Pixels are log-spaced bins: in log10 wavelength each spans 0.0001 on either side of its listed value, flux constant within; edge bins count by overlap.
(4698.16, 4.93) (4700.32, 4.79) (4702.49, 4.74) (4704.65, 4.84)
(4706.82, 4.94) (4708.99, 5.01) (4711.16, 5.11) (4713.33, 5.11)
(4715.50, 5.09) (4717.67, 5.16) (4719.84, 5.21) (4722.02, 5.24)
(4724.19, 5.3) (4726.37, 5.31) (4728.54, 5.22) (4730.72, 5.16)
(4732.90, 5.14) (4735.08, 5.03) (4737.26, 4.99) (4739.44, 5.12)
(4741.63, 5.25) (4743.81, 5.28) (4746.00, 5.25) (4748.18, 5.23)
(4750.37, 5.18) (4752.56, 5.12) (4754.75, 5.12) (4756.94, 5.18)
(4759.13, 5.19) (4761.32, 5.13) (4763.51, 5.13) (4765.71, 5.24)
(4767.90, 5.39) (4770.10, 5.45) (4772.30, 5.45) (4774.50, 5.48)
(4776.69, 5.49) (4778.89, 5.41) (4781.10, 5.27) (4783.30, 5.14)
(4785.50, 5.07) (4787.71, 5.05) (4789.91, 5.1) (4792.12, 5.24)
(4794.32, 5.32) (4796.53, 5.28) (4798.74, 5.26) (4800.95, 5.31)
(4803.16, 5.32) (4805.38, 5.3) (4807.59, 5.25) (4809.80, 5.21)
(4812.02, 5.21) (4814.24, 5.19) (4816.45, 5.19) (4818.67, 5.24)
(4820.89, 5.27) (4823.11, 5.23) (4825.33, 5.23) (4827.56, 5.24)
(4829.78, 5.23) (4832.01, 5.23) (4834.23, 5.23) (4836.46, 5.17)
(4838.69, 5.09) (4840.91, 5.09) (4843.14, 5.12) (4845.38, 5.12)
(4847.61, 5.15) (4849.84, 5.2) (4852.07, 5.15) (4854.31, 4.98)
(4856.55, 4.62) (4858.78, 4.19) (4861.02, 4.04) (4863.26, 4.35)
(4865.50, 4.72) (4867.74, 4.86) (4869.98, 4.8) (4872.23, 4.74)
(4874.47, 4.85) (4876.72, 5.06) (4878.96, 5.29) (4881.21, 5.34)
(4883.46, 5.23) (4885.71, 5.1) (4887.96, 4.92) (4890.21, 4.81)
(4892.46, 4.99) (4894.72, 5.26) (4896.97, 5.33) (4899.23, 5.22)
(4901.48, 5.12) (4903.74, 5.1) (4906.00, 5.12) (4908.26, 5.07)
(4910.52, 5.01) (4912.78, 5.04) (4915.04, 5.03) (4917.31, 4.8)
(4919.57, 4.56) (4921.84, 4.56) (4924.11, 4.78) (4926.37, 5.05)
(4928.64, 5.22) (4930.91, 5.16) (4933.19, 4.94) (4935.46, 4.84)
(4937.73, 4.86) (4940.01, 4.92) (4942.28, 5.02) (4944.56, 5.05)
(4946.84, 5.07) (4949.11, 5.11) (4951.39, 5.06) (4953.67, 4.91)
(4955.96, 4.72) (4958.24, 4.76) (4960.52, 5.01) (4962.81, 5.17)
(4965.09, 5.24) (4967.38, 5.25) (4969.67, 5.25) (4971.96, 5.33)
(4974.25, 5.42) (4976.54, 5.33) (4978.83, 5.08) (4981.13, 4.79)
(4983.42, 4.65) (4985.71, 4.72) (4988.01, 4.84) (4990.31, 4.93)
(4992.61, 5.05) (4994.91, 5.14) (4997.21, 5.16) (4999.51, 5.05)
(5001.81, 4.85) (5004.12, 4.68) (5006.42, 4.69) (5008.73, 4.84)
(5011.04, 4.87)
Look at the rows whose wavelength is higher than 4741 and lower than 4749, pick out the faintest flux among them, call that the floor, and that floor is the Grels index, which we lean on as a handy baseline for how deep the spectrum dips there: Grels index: 5.23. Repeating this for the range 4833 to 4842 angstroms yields 5.09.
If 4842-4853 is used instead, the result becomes 5.12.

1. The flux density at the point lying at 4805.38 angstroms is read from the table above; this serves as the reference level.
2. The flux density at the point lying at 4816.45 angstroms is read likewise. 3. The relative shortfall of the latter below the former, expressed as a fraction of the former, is 0.02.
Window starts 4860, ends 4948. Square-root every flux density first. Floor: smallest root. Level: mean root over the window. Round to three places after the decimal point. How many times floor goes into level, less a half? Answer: 0.607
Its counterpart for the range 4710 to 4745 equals 0.518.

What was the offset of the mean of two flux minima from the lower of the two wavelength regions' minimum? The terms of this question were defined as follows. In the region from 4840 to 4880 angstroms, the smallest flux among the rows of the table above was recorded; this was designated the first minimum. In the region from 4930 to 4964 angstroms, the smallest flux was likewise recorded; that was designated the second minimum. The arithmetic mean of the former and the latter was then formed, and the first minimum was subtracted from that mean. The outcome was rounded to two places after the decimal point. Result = 0.34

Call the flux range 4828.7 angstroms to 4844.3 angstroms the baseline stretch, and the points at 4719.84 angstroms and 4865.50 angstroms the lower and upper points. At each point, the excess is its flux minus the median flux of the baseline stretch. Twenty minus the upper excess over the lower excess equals 31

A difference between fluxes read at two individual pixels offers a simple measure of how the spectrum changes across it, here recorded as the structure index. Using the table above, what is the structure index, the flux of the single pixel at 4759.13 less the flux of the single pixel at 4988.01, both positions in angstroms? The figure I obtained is 0.35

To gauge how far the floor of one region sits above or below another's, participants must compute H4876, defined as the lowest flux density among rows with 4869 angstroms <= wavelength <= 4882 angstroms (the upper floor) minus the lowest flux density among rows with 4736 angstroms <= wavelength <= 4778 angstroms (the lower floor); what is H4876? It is -0.25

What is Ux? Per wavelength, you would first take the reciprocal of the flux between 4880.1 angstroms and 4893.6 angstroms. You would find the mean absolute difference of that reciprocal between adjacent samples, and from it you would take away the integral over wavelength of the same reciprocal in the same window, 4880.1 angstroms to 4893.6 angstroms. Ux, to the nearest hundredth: -2.66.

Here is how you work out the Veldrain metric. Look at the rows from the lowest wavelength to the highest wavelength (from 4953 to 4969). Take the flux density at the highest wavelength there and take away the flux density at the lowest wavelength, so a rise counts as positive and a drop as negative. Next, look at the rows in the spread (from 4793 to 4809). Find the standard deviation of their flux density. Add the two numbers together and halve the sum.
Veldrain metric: 0.18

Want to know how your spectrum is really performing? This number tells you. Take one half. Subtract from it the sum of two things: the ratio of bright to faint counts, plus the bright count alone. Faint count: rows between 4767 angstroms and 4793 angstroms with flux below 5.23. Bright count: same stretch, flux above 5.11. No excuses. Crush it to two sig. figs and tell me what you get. -11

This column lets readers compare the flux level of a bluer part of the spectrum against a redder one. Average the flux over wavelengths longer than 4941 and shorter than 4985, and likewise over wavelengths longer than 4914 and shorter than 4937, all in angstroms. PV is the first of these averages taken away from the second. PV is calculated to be -0.17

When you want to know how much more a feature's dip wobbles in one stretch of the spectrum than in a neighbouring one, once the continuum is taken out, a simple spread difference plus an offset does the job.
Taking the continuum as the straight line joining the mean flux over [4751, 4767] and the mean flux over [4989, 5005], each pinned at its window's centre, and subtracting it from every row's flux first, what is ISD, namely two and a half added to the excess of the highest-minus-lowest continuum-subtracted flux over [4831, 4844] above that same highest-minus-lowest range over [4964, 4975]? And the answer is 2.45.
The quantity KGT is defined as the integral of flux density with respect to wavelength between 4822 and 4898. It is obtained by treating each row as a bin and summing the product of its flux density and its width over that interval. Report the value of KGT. 380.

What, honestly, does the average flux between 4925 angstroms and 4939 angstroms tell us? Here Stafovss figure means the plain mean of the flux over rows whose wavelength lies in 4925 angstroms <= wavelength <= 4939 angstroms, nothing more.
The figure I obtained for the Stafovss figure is 5.01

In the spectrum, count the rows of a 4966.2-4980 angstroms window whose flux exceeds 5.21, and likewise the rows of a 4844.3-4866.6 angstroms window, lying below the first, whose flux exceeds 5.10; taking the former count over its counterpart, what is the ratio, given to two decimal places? 1.25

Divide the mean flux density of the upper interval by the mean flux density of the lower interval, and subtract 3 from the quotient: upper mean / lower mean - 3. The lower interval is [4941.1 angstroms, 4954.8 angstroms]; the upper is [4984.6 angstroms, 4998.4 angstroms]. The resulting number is -2.01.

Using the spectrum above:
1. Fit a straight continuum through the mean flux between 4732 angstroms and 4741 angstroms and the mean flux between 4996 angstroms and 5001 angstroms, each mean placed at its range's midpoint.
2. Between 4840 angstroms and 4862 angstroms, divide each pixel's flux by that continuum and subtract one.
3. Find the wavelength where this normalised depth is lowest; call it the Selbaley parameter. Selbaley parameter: 4861.02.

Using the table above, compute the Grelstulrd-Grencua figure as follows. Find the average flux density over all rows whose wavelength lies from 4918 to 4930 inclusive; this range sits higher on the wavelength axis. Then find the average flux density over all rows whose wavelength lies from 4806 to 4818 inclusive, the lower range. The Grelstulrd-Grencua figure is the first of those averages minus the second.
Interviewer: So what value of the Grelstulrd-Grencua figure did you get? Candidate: -0.38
